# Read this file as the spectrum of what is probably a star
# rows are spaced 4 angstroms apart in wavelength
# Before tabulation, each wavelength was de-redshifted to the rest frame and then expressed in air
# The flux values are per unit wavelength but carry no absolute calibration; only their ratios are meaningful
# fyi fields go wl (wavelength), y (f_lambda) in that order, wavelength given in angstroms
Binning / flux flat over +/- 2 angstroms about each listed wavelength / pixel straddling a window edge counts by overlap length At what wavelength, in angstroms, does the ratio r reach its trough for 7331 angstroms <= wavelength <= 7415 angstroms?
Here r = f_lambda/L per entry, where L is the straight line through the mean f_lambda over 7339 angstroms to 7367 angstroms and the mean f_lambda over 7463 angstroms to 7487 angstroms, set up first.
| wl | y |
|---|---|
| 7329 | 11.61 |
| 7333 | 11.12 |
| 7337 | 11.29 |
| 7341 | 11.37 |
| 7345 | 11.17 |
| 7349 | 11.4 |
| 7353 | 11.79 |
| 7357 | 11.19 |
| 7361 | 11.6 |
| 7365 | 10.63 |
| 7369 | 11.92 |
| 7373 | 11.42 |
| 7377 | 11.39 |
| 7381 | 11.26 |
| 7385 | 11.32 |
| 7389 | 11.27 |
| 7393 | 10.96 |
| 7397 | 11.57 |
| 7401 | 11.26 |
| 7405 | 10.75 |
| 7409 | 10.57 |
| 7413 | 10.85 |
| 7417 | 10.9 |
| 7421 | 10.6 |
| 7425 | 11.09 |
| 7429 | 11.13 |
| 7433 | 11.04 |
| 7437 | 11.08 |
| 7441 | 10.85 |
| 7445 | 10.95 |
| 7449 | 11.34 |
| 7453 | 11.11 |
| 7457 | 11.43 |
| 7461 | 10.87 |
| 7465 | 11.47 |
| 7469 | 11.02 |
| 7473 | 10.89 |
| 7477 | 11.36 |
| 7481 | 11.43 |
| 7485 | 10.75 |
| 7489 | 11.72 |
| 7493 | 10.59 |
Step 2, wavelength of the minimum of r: 7409 angstroms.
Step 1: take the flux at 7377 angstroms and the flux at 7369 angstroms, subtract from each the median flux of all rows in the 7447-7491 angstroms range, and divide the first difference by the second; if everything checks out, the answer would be 0.09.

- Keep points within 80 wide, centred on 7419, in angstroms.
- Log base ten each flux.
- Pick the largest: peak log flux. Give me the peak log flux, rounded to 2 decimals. 1.06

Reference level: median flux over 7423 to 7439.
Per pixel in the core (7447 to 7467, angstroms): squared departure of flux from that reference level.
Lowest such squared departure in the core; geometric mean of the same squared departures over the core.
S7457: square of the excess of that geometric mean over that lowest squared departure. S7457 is 0.0010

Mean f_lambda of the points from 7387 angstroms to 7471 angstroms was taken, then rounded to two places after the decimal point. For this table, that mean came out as 11.05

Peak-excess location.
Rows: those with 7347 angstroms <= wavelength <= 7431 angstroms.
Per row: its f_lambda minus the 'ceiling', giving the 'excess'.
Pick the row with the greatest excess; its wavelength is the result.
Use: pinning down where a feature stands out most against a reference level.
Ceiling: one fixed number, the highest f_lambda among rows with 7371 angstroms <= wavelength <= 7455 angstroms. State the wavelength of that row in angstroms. 7369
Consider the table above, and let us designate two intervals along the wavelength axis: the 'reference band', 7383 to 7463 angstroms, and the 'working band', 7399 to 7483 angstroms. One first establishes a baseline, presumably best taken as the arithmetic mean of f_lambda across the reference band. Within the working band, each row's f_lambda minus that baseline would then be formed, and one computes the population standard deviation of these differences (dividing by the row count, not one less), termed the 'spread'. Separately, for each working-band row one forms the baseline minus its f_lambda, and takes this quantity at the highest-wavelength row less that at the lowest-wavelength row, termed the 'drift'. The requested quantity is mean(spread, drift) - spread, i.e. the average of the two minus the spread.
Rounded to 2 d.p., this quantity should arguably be -0.21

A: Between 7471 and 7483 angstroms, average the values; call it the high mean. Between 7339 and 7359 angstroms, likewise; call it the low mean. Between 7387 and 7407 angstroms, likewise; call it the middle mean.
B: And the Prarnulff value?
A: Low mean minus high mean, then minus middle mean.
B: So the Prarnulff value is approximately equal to -11.0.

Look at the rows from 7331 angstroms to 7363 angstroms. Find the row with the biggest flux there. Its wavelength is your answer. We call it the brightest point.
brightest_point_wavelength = 7353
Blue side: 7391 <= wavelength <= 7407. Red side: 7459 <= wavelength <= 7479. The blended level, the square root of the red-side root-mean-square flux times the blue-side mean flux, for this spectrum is 11.1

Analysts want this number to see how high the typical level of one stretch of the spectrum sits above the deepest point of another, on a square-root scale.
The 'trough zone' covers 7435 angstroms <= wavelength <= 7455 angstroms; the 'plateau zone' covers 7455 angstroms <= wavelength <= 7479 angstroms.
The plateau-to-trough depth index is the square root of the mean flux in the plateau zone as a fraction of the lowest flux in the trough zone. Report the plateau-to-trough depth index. 1.01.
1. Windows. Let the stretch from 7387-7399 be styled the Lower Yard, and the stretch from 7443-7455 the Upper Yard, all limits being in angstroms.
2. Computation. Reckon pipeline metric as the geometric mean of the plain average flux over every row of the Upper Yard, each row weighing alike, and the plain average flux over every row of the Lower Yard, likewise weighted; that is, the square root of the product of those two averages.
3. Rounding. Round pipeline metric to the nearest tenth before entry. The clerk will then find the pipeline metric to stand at 11.2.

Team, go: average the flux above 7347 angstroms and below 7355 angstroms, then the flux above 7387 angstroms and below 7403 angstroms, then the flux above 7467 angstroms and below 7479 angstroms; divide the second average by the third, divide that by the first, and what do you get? 0.088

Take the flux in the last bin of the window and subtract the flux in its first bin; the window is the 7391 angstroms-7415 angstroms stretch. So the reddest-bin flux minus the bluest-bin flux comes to -0.1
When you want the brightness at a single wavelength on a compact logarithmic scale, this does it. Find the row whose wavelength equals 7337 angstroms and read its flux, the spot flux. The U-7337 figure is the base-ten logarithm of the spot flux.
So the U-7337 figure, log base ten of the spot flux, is 1.053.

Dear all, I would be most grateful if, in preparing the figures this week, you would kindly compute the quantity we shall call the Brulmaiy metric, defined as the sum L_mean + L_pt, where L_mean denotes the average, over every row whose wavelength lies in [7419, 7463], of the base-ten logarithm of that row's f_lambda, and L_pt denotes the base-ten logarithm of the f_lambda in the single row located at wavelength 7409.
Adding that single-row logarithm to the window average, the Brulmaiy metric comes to 2.07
